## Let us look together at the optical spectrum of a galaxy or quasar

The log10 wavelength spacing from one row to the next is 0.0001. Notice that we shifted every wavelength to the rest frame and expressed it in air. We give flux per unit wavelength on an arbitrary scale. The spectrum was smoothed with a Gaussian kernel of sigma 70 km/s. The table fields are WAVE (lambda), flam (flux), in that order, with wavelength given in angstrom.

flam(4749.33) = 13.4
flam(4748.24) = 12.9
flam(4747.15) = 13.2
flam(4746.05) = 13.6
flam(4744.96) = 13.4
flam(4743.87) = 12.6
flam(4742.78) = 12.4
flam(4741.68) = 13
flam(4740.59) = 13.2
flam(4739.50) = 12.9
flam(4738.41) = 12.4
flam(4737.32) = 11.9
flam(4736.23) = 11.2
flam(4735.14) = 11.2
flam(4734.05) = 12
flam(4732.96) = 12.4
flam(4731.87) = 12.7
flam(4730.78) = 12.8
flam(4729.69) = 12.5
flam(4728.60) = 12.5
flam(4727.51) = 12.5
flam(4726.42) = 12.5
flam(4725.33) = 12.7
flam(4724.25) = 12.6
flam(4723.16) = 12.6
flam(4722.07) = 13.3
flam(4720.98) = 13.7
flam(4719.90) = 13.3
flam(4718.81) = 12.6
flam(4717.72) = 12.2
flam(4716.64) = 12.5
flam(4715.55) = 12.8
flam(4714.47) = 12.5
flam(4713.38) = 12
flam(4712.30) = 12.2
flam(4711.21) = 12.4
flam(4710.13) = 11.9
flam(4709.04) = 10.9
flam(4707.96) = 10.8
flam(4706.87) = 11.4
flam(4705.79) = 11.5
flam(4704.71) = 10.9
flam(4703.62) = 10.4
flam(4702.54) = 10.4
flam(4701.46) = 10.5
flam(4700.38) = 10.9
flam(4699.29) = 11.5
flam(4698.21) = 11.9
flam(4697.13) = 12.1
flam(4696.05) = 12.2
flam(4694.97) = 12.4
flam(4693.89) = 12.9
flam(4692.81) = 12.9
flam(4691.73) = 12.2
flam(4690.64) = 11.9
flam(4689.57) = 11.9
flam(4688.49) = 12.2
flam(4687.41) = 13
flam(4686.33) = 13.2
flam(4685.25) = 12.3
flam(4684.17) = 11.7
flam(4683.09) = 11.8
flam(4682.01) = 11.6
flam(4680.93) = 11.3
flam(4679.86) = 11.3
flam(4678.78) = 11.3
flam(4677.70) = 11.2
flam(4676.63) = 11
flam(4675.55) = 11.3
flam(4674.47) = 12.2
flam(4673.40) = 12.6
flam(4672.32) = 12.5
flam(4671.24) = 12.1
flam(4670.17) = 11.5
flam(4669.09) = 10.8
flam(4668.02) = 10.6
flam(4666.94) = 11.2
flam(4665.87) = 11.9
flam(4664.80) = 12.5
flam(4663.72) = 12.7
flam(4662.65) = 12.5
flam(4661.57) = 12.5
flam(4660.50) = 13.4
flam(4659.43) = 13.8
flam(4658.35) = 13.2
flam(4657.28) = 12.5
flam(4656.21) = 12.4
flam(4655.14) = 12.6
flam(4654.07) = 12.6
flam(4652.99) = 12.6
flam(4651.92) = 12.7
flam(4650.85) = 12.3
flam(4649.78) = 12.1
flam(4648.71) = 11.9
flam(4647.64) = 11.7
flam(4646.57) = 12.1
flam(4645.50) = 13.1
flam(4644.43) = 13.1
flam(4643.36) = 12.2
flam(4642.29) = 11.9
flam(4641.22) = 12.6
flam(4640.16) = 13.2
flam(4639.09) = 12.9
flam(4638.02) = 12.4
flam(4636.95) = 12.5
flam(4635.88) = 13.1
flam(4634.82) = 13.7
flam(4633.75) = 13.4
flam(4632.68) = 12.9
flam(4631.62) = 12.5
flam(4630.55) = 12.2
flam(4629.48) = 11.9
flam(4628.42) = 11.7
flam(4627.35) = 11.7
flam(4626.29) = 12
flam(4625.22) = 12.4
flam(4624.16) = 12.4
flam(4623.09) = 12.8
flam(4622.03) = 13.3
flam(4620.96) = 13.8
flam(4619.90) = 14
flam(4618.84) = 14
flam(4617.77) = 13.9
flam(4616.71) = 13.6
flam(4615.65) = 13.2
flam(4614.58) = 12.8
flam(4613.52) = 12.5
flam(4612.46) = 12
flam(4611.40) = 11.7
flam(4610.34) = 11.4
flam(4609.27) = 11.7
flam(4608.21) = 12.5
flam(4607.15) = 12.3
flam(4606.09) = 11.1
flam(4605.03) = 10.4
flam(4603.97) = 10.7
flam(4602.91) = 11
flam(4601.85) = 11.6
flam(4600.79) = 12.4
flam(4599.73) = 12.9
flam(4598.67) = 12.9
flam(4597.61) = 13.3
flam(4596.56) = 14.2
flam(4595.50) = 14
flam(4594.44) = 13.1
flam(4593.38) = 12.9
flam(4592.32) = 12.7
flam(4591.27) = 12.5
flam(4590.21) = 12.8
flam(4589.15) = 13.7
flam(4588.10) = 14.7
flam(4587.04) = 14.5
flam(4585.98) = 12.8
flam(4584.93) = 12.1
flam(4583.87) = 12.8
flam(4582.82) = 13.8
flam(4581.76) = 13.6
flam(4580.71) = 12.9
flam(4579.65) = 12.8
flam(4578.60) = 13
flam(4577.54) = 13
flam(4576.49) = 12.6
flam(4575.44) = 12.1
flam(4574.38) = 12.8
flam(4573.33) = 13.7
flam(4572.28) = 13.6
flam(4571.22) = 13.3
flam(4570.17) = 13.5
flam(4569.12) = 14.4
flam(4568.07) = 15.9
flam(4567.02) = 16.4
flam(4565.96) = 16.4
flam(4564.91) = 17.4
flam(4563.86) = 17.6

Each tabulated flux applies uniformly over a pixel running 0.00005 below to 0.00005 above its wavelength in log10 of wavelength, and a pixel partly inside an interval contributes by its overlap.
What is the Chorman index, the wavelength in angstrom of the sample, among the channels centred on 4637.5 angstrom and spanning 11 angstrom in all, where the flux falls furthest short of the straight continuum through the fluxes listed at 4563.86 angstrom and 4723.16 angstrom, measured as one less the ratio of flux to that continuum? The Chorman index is 4642.29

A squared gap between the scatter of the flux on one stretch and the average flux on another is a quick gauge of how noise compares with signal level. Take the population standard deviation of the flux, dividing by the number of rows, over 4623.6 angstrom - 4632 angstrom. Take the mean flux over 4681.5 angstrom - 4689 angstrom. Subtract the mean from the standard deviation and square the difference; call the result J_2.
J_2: 143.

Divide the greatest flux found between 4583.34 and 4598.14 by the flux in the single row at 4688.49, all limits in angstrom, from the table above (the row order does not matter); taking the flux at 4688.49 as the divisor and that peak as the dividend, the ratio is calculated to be 1.20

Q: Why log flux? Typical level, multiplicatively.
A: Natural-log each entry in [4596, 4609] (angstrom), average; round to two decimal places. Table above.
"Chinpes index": 2.49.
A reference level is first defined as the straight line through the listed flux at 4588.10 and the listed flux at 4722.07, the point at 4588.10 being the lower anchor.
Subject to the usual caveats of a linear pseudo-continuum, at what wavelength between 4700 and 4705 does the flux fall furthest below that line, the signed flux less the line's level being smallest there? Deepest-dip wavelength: 4702.54 angstrom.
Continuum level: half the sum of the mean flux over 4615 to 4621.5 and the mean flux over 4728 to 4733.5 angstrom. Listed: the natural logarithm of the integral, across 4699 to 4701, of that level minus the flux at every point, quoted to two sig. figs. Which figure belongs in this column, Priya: 1.4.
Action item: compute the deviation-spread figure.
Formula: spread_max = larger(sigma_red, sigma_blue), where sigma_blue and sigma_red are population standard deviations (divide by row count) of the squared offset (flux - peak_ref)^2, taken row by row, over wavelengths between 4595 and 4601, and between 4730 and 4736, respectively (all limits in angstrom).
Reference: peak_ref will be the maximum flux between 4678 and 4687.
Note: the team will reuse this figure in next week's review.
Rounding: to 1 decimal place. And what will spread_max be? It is 1.4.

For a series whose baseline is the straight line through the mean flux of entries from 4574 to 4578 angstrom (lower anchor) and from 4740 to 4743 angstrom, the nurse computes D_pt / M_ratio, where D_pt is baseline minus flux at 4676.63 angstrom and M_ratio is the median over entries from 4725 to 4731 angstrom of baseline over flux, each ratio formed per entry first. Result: 1.7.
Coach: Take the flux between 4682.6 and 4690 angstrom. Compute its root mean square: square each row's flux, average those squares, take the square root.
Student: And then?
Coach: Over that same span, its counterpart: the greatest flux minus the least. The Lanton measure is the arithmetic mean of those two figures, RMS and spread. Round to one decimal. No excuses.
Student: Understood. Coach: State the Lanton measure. 6.9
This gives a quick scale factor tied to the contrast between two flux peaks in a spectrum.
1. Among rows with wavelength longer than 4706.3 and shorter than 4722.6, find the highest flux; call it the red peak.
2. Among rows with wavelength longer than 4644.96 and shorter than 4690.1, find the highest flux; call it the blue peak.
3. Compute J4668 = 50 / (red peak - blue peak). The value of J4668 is -500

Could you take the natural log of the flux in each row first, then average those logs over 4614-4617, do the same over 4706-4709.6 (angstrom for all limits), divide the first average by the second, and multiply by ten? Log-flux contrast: 10.7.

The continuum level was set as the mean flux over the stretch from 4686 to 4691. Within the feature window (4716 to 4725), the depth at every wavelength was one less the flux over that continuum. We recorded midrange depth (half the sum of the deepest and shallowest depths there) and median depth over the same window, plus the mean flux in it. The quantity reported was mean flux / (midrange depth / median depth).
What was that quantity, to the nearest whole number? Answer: 4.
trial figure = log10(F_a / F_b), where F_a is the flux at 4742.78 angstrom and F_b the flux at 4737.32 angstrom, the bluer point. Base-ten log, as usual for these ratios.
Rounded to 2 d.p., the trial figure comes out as 0.02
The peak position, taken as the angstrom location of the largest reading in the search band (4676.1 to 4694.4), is 4686.33 angstrom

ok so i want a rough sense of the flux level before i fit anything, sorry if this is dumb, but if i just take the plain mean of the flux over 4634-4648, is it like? 12.7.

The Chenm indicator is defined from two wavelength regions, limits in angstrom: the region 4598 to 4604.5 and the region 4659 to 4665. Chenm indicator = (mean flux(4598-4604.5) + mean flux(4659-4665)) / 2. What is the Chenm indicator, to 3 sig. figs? 12.4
